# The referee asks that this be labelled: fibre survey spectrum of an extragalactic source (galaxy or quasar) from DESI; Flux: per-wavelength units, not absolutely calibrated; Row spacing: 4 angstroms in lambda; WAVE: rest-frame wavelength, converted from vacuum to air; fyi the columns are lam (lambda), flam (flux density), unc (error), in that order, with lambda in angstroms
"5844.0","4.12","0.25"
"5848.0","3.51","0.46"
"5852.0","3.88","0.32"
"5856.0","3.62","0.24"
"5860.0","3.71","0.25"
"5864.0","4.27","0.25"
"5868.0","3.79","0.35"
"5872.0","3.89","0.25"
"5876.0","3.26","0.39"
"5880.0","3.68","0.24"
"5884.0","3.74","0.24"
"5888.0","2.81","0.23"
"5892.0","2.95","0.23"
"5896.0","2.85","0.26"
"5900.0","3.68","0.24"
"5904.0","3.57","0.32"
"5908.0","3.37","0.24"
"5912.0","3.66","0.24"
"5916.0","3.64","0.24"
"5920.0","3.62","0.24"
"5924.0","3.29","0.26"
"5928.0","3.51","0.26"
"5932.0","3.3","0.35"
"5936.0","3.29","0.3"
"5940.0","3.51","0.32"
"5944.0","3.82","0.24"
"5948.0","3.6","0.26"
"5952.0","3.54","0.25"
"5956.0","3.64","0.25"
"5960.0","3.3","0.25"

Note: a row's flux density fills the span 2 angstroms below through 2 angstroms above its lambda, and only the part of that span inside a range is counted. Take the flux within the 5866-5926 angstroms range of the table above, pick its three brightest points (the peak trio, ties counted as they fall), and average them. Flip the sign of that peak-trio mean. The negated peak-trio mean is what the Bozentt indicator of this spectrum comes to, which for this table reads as -3.81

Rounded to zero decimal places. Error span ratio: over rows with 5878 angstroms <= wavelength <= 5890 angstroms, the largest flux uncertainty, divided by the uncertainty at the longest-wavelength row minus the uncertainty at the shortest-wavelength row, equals -24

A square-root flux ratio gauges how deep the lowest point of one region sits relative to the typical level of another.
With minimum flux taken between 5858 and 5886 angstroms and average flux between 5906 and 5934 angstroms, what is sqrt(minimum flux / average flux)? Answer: 0.97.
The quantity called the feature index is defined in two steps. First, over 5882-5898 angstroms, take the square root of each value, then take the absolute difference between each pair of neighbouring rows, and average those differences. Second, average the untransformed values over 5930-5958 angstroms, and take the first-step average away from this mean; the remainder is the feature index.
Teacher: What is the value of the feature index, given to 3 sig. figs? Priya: 3.42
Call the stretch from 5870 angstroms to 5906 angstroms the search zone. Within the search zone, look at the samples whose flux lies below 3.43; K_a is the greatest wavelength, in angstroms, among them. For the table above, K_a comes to 5896.0 angstroms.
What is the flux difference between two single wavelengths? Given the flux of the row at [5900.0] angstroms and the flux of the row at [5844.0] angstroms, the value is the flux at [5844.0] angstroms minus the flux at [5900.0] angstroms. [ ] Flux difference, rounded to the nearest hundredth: 0.44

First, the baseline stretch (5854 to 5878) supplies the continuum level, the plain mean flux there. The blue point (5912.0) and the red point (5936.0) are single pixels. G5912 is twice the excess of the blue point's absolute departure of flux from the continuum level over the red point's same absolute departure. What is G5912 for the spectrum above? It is -0.74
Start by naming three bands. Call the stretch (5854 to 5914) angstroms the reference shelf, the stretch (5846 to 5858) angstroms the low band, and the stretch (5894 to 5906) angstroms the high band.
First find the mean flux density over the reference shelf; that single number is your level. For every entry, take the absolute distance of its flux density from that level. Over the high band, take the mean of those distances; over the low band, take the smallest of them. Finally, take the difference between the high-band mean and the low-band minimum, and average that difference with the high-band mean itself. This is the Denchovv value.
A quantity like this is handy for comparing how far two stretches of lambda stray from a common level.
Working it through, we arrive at 0.286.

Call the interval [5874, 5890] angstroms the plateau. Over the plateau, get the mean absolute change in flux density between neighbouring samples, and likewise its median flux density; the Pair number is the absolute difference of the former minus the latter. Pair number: 3.0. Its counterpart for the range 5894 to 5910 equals 3.1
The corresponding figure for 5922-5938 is 3.1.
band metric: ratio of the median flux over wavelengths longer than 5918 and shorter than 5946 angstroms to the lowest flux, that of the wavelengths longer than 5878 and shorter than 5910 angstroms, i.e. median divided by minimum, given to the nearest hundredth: 1.25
